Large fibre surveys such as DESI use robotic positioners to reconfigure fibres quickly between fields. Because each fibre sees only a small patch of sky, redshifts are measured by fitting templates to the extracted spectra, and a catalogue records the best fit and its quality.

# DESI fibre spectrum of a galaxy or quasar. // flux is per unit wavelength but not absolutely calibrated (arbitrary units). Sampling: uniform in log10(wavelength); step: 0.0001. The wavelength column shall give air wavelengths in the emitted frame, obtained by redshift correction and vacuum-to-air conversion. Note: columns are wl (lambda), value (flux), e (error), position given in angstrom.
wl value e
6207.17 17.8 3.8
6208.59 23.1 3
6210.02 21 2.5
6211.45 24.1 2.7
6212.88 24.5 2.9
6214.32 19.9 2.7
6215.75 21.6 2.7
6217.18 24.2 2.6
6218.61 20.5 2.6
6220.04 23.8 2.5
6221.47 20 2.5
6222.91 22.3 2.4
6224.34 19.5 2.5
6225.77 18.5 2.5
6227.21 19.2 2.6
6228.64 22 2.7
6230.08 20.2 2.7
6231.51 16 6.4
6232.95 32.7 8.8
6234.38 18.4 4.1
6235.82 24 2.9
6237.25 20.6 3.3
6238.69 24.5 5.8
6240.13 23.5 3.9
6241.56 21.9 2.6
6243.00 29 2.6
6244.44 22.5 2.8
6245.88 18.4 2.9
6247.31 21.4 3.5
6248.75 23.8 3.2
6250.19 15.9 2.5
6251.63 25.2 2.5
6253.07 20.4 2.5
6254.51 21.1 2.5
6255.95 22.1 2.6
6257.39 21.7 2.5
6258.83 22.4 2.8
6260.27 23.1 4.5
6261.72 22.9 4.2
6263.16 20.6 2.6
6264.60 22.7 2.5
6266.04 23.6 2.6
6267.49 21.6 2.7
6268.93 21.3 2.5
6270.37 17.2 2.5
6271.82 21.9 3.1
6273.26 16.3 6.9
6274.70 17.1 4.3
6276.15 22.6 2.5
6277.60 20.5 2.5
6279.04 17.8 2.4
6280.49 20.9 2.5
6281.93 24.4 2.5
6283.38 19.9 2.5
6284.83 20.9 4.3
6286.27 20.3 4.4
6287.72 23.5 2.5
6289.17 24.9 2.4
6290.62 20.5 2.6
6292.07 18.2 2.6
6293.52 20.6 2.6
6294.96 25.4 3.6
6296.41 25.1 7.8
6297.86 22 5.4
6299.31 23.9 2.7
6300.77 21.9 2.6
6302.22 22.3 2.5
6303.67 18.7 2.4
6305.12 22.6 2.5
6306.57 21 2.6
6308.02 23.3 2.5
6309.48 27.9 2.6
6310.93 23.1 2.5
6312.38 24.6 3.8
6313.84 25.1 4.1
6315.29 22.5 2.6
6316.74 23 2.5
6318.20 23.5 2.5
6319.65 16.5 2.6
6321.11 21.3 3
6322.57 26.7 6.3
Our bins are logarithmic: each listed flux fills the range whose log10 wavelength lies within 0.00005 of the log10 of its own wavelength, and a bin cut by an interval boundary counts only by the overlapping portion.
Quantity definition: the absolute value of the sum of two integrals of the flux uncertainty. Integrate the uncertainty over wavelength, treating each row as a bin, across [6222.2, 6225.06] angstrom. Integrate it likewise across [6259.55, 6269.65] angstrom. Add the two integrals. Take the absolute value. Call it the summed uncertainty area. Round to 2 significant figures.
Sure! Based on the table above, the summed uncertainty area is 38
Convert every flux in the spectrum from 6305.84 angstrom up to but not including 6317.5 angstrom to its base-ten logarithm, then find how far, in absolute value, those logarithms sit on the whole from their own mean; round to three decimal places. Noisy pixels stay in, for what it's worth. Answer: 0.027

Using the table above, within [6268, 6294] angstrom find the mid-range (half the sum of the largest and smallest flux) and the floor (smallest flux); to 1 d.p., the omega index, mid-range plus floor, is 36.9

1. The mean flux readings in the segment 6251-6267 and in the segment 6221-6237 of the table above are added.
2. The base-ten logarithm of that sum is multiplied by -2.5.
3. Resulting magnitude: -4.10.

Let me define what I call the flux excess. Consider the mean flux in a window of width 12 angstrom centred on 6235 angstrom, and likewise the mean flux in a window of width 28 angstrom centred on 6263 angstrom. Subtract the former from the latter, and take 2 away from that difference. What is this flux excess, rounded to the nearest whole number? -3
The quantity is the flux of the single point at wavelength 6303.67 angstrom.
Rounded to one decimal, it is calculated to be 18.7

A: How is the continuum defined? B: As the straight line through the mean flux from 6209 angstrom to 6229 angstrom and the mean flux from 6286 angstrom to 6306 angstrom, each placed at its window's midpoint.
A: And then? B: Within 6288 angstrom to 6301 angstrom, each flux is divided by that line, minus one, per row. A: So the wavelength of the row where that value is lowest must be 6292.07 angstrom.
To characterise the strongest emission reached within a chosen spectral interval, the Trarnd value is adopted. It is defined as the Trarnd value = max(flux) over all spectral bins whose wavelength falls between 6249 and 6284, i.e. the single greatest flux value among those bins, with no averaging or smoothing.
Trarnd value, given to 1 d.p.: 25.2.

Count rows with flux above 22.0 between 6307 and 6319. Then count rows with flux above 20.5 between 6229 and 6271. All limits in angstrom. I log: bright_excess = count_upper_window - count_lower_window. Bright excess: -14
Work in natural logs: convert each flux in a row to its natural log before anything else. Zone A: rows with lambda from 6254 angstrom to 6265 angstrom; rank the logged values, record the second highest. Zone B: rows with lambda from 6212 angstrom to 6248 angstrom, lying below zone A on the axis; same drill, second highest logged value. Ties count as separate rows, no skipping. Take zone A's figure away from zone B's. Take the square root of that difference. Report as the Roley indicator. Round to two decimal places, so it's 0.49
